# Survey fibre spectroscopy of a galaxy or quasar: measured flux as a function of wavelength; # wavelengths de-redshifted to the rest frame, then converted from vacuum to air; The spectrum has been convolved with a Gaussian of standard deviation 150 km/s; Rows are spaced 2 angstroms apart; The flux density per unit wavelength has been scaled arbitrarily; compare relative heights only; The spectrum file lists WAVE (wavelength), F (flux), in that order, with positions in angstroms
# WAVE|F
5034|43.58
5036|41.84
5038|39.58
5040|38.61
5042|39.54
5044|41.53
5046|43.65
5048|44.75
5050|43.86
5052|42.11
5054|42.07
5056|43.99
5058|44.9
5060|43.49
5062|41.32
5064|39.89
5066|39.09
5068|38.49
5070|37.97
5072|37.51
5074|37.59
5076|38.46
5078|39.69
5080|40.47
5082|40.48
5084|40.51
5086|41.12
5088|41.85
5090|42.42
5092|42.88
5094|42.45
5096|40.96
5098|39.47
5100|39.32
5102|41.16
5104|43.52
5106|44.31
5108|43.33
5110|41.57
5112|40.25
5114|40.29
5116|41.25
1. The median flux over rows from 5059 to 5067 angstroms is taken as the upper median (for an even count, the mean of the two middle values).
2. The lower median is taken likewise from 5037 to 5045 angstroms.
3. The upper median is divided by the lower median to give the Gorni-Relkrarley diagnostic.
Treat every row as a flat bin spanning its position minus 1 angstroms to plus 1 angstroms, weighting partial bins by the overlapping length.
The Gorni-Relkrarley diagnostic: 1.03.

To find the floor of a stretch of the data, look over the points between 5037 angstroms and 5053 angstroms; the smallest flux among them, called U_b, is 38.61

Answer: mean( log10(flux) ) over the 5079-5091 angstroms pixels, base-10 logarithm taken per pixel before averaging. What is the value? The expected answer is 1.61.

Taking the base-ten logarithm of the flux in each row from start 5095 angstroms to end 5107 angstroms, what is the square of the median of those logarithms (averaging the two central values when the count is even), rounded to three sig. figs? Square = 2.60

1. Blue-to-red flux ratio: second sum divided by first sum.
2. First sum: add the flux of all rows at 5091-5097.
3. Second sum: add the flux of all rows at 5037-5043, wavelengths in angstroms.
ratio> 0.93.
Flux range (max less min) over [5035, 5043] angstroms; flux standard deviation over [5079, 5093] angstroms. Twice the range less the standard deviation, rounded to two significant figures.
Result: 5.5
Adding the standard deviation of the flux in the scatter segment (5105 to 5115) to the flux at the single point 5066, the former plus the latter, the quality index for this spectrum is 41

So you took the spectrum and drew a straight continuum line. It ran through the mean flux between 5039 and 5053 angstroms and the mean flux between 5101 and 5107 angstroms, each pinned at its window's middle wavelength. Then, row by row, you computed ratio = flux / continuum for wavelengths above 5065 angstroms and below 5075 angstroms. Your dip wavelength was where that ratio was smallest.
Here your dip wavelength 5072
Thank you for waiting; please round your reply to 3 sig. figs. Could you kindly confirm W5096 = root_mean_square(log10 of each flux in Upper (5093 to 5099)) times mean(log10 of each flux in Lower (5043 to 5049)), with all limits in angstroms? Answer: 2.64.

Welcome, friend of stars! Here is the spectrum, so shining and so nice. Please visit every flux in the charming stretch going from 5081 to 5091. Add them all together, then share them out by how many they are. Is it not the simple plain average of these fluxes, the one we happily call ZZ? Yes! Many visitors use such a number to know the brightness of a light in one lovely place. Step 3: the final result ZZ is 41.3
